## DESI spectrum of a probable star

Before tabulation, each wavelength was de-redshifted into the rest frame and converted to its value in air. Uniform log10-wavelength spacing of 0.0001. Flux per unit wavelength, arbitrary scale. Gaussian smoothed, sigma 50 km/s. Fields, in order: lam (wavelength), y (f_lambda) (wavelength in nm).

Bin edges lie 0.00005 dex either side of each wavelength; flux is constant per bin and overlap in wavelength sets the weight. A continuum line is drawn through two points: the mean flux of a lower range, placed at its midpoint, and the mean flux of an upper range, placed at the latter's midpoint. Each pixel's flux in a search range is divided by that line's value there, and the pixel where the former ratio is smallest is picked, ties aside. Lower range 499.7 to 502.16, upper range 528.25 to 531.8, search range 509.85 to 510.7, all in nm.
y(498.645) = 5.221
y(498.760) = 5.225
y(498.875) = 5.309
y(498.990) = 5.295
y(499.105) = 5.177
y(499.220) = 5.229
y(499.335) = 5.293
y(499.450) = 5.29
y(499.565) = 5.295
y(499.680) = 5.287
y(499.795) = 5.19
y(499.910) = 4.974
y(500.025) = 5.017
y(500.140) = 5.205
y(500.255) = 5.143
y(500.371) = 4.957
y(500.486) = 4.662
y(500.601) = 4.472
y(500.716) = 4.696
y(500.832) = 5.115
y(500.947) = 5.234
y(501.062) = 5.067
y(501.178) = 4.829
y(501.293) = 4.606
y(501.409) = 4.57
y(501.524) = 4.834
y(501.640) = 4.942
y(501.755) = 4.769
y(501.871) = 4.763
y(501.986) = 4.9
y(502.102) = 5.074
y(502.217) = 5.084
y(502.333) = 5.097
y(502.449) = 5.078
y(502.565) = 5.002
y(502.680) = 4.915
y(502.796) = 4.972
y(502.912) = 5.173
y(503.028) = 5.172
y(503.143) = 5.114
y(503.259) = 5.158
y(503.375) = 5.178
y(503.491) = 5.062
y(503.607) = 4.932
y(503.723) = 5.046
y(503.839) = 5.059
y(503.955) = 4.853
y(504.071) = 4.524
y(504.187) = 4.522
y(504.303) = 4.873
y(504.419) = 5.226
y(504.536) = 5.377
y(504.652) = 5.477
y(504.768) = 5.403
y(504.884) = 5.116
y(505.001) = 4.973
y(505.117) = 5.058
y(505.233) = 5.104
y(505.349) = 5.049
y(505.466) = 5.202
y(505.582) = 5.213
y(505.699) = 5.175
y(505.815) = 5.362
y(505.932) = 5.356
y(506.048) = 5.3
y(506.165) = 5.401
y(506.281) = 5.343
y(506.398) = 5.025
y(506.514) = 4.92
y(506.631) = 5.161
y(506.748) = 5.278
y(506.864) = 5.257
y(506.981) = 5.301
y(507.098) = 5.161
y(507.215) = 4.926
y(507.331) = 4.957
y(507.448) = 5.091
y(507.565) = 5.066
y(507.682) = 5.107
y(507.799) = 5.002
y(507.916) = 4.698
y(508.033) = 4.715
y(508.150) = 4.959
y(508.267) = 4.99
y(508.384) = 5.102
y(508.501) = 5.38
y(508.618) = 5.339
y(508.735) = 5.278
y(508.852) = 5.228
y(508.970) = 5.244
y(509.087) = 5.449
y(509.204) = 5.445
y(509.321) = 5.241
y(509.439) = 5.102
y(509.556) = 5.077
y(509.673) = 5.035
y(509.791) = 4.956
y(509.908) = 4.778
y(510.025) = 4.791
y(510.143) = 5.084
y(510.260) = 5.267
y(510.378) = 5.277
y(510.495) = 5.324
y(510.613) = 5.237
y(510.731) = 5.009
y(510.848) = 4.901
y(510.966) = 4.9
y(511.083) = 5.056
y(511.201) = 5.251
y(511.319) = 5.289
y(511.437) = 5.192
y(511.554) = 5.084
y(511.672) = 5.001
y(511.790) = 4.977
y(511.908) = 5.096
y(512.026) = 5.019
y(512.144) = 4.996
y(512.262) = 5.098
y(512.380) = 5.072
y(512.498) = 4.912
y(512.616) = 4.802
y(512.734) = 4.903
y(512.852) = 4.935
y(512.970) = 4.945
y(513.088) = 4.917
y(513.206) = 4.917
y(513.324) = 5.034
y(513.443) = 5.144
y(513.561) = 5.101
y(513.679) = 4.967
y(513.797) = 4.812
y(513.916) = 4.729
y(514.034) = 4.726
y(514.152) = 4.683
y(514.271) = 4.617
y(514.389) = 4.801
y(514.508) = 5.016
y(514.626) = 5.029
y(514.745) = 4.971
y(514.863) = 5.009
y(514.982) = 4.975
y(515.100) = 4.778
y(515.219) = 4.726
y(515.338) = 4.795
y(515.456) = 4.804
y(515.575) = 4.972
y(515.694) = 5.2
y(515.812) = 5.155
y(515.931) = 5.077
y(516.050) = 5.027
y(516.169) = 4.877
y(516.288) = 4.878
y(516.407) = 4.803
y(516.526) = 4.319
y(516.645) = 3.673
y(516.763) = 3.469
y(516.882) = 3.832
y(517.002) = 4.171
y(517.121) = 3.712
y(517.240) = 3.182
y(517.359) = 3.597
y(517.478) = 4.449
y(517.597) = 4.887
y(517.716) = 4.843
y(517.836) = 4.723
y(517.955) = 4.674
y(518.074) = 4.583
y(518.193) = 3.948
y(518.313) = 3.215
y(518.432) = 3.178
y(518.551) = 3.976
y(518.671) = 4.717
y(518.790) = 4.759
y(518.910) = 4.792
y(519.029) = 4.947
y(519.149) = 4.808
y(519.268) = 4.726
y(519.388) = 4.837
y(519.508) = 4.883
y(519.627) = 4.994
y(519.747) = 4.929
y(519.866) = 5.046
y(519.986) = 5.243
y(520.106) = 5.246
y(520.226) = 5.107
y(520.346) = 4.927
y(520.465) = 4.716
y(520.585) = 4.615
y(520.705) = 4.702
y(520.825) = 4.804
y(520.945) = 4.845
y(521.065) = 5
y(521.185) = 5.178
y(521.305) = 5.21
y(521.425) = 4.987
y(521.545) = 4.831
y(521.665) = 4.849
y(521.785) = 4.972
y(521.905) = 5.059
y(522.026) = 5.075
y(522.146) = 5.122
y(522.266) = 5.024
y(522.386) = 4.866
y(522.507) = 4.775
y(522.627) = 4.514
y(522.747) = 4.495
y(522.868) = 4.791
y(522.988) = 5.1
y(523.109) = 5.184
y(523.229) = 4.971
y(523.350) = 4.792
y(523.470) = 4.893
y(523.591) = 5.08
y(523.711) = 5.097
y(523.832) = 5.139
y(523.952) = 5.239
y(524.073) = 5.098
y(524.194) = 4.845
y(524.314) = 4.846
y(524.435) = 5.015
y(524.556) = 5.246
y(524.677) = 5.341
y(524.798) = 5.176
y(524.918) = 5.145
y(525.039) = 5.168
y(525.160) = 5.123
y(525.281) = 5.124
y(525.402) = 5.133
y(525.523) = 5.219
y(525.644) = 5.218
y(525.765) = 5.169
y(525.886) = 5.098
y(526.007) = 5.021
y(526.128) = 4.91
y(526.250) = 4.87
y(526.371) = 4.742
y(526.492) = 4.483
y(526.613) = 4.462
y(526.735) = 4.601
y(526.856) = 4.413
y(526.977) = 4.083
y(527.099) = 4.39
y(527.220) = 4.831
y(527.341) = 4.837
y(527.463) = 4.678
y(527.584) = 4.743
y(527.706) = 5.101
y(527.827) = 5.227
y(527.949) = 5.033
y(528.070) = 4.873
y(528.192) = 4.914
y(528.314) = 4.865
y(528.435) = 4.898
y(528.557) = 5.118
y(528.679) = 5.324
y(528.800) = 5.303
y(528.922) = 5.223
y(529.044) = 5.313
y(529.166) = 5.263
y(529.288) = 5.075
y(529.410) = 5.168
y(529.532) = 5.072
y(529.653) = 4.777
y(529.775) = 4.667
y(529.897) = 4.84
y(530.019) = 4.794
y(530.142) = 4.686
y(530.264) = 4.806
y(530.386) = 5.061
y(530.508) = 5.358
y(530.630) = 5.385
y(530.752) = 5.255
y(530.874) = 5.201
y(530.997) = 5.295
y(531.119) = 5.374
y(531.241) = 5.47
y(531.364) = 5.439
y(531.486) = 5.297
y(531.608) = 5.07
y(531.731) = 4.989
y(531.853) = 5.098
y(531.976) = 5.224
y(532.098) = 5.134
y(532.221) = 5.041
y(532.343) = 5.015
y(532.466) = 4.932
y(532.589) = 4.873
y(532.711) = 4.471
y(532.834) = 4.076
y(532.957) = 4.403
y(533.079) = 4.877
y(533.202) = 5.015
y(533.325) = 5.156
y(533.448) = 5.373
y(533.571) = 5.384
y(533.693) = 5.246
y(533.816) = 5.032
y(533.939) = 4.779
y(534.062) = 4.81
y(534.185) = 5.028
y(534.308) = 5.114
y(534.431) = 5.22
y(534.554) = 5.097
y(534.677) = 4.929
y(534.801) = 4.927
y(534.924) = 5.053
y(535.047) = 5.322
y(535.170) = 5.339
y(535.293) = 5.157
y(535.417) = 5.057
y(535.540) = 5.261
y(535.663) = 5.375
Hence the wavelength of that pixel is 509.908 nm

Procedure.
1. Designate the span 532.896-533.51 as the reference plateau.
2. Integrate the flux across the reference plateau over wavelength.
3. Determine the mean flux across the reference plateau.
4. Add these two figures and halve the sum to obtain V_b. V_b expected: 4.01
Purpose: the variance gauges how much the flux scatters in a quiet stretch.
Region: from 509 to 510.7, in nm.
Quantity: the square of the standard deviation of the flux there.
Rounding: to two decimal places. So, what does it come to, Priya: 0.04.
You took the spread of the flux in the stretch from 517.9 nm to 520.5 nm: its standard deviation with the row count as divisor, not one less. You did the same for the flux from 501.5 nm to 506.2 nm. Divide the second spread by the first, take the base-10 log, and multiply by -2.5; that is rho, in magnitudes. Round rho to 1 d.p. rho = 1.0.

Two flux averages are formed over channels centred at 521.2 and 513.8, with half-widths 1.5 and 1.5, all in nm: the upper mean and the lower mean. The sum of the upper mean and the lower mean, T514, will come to 9.8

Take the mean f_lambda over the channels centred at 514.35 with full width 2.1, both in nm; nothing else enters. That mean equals 4.88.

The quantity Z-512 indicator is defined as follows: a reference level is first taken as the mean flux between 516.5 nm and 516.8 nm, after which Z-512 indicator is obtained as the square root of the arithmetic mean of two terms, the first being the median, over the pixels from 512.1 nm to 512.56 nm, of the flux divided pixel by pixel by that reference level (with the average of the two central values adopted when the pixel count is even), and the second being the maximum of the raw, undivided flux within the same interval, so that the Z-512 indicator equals 1.79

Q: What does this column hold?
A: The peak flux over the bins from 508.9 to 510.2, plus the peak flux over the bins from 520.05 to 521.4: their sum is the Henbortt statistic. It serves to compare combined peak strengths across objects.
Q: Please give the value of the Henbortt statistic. 10.7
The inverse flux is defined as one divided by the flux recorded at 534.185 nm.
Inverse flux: 0.199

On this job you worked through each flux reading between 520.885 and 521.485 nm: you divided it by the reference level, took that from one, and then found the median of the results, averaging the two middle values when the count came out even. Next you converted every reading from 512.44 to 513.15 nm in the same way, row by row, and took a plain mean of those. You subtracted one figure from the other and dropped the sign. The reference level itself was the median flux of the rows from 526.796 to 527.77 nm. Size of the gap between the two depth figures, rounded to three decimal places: 0.021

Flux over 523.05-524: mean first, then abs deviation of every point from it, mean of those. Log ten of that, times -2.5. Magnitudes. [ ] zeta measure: 2.3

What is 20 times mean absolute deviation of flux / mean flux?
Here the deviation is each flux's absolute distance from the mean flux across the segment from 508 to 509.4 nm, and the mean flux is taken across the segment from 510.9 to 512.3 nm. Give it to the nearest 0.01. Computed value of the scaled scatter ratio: 0.67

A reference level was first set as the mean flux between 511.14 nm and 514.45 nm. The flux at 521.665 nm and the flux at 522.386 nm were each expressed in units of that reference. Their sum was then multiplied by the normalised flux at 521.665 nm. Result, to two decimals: 1.91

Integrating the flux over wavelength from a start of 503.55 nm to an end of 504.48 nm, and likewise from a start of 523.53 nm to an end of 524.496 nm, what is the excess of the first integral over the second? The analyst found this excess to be -0.34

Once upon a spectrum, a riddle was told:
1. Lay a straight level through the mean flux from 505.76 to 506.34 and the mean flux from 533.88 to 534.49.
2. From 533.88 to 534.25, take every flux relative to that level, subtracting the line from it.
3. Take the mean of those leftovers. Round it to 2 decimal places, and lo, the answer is -0.12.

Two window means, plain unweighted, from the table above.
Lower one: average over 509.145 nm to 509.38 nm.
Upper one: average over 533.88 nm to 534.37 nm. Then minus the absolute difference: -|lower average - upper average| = -0.41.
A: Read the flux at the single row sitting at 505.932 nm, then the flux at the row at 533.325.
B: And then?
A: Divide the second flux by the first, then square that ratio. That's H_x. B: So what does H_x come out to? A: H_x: 0.93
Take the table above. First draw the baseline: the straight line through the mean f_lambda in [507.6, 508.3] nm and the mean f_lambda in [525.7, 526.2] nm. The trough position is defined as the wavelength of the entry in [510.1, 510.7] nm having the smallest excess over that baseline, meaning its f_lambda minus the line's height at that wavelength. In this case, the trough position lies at 510.143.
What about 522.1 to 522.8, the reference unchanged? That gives 522.747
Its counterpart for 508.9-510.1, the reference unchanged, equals 509.908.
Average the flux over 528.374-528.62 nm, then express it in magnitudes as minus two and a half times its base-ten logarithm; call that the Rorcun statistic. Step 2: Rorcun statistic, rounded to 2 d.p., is -1.75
